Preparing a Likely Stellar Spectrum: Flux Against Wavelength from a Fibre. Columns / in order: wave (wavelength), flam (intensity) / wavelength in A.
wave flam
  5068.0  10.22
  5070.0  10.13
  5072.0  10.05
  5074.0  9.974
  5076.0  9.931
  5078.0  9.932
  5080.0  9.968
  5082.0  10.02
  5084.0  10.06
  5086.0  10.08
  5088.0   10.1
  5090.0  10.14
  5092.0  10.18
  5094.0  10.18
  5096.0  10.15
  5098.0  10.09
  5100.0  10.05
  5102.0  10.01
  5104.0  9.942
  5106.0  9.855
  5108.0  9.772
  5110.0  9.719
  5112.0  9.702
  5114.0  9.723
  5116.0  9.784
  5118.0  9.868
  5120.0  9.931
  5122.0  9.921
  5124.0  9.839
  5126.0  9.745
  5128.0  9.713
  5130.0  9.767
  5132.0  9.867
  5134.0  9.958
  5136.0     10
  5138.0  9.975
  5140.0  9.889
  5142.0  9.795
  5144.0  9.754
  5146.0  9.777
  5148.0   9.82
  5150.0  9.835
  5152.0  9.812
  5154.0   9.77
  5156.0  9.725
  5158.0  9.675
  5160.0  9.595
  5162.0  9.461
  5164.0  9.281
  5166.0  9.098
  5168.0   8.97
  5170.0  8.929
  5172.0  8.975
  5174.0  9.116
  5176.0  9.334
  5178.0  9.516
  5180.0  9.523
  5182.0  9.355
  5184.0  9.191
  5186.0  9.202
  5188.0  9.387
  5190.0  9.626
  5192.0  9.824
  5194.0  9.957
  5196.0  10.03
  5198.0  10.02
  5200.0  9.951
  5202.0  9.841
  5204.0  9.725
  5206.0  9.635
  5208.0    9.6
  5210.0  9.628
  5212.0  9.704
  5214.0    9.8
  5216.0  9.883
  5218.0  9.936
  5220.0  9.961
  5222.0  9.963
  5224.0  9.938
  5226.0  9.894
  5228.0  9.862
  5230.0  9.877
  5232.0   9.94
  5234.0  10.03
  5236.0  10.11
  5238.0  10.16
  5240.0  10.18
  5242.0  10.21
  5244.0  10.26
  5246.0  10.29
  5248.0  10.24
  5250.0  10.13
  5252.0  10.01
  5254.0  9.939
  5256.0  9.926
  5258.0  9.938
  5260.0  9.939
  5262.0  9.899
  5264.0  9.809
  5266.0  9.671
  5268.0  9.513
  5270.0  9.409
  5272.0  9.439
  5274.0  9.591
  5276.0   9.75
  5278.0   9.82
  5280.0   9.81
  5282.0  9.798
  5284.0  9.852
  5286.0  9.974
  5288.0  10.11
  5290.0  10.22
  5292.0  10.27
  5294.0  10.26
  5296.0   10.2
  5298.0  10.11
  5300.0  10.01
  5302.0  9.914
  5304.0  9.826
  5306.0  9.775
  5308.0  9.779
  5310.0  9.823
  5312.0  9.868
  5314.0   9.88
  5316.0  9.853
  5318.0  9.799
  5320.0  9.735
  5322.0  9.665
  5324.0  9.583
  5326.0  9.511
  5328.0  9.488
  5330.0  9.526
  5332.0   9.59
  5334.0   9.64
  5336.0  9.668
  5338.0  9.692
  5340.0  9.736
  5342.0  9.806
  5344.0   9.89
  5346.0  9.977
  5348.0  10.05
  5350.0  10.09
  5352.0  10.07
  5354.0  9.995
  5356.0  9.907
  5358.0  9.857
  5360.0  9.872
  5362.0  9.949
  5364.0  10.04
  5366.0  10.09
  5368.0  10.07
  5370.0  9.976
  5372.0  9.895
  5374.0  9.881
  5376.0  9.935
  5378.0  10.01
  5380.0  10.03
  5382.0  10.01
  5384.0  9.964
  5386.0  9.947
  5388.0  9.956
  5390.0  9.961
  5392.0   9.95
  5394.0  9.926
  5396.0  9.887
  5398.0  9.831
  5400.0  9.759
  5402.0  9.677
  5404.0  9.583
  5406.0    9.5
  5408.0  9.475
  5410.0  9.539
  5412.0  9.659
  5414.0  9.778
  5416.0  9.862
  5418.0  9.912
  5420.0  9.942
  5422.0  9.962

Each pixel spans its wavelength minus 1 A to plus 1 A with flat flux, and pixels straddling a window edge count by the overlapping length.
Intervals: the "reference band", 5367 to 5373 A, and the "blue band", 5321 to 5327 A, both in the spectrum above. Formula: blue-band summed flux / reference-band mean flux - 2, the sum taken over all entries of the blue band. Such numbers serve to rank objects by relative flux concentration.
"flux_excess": 0.88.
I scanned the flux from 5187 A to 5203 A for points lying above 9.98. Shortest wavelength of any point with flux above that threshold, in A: 5196.0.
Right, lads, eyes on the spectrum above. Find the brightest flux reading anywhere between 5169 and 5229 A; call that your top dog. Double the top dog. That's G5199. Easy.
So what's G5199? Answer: 20.1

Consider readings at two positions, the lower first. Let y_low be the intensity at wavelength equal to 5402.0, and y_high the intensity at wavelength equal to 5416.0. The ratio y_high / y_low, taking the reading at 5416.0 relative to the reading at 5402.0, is 1.02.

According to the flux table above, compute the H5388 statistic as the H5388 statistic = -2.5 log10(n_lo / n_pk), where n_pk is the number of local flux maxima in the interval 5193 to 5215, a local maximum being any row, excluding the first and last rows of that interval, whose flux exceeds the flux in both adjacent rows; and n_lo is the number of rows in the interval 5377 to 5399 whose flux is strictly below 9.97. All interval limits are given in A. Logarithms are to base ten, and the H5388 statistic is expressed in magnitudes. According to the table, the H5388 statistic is -2.26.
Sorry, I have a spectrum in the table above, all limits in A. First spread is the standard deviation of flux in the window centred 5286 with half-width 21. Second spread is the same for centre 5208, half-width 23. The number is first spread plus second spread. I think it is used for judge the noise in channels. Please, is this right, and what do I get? 0.5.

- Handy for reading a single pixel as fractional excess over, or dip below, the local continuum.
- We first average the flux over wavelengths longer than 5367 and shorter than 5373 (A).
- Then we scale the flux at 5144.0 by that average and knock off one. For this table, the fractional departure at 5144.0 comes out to -0.023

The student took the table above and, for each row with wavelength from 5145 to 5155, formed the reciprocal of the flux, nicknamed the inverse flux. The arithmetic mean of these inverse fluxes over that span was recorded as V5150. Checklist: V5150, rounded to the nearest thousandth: 0.102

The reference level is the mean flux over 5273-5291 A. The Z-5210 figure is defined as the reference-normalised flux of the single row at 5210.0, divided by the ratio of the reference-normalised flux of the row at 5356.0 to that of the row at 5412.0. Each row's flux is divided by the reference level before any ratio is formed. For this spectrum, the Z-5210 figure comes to 0.95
